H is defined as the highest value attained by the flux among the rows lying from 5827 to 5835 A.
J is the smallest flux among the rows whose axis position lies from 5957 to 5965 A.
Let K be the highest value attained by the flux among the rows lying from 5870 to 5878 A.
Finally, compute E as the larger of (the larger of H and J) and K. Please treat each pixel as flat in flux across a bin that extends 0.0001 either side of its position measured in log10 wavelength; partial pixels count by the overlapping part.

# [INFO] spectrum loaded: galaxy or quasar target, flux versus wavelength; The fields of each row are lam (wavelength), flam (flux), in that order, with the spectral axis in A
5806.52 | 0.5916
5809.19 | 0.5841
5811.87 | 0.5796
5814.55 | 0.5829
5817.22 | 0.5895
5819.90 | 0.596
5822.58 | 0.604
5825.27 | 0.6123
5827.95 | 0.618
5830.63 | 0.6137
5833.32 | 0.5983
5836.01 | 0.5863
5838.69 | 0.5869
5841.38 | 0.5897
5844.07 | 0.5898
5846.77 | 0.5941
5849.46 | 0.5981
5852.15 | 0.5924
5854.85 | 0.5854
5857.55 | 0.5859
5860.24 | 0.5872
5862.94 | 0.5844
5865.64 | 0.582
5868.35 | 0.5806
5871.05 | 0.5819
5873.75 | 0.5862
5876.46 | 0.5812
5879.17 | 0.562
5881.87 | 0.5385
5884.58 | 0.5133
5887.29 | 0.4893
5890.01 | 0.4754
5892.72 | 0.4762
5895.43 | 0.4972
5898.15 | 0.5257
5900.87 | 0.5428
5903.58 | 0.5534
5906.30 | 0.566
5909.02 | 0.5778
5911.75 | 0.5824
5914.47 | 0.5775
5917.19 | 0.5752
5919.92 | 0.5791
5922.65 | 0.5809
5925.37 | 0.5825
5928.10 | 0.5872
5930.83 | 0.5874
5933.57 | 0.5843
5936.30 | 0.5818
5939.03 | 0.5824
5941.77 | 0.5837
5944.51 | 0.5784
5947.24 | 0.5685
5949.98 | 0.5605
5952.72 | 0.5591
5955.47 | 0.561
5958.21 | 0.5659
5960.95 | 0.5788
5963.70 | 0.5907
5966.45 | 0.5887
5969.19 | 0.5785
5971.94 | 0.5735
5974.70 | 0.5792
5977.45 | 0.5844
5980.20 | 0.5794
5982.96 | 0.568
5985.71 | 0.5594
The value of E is 0.618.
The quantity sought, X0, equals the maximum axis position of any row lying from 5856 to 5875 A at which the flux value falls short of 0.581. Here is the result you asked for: 5868.35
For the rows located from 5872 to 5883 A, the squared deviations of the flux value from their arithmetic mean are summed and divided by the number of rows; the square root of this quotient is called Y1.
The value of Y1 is 0.0188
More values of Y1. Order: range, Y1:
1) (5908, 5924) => 0.0023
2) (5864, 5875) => 0.0021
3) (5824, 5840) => 0.0128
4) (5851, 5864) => 0.0028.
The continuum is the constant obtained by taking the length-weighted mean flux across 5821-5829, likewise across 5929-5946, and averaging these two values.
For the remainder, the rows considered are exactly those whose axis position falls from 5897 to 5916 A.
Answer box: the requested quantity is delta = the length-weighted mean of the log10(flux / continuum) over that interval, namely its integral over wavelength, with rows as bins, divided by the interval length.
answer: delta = -0.027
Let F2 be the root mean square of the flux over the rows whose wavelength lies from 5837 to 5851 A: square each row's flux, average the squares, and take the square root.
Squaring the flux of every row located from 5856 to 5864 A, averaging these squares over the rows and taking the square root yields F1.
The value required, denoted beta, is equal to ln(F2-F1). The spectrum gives -5.1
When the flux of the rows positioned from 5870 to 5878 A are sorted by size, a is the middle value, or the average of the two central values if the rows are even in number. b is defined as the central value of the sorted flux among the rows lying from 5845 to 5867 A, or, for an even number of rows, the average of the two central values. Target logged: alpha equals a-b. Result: -0.005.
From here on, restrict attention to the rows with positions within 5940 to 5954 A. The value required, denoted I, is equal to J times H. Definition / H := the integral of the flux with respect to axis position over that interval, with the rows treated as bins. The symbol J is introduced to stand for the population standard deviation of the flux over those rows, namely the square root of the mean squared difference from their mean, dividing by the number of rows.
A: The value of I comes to 0.077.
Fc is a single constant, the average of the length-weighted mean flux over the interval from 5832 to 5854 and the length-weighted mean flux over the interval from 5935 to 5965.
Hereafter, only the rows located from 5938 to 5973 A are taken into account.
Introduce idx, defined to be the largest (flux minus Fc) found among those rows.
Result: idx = 0.008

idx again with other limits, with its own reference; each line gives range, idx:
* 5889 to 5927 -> 0.000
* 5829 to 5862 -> 0.031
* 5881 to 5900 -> -0.044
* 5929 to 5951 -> 0.005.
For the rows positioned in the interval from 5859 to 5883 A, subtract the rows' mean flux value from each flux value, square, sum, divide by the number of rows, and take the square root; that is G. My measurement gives 0.015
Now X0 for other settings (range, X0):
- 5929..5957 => 5955.47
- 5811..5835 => 5811.87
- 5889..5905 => 5903.58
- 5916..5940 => 5922.65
